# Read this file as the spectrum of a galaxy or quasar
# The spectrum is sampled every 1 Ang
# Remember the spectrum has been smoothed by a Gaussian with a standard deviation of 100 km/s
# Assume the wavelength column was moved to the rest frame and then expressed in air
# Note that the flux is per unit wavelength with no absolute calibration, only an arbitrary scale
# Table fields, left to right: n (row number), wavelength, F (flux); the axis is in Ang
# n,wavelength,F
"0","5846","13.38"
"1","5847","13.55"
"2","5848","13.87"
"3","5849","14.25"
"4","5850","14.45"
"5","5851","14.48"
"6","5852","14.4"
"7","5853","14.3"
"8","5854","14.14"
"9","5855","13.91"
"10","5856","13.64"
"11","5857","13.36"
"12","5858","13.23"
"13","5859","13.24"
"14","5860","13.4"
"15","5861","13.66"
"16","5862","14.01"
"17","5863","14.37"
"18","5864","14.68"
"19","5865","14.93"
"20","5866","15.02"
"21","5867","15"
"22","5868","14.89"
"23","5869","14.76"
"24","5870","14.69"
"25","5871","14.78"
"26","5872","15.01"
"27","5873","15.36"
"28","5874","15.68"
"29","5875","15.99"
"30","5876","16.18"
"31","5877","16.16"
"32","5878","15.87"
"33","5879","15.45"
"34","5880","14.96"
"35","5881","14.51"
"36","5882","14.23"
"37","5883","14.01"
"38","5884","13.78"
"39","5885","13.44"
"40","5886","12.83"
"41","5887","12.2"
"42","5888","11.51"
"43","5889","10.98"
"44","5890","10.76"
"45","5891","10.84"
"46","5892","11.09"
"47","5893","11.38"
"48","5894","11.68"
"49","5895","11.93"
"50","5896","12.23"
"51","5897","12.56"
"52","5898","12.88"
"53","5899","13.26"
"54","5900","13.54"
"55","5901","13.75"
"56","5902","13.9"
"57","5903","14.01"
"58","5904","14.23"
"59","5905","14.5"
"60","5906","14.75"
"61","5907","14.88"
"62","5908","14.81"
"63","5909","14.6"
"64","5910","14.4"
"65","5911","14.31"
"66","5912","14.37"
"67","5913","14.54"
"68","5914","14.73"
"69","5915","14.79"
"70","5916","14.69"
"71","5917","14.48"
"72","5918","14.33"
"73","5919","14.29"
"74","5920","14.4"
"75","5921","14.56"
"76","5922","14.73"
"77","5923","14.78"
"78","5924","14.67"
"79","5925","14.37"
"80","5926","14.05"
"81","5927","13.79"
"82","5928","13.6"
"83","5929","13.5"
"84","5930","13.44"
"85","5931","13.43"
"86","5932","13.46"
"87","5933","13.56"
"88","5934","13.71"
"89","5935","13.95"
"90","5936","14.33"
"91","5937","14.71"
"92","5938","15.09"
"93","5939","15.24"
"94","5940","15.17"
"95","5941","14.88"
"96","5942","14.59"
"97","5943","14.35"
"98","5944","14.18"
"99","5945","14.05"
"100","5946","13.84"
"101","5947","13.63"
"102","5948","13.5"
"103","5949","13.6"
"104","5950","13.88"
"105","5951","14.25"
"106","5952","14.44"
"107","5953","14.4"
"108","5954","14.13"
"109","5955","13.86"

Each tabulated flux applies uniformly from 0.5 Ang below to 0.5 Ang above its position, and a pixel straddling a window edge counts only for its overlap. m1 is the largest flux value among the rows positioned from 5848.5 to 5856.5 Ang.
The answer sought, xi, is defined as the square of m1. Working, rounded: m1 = 14.48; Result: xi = 210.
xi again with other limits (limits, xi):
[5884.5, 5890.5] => 181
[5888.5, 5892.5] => 123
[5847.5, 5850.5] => 209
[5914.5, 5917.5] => 219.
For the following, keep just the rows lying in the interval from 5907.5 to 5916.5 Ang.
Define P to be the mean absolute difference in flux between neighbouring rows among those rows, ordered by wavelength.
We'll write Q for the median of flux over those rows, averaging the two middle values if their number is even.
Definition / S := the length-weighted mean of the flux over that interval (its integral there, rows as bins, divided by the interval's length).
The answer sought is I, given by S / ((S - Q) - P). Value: -95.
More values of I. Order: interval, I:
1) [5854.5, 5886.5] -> -36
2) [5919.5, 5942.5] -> -48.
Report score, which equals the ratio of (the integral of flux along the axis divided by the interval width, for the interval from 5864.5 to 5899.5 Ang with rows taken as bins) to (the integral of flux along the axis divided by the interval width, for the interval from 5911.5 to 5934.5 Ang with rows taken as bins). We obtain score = 0.97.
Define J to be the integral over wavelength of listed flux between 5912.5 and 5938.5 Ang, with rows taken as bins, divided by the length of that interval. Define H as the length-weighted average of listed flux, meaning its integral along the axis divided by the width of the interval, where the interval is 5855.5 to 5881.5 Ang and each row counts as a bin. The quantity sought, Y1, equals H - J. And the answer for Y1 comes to 0.5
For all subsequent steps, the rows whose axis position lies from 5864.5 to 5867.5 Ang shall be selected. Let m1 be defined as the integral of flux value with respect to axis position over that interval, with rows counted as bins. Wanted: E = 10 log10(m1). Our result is 16.5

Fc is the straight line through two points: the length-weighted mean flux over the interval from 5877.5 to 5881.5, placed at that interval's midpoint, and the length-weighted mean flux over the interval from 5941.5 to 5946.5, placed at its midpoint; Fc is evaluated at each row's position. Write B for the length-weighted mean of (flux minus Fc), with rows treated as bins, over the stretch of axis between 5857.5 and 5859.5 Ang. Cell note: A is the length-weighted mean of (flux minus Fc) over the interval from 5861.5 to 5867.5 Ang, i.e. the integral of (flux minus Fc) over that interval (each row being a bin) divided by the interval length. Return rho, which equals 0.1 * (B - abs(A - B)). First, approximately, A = -0.8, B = -2.3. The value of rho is -0.38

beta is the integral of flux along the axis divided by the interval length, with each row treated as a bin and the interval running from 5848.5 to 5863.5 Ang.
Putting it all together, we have 13.9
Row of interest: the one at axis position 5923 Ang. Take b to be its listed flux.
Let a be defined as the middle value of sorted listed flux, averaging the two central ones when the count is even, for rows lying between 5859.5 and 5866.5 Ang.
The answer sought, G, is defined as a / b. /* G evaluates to 0.97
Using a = 14.4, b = 14.78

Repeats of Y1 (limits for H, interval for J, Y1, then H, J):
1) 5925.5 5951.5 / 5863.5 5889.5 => -0.4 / 14.1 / 14.5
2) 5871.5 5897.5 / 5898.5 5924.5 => -0.9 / 13.5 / 14.4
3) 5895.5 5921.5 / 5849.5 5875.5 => -0.3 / 14.1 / 14.4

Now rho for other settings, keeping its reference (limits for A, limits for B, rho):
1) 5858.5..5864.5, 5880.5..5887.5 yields -0.16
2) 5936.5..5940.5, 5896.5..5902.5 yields -0.39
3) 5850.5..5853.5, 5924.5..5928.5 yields -0.12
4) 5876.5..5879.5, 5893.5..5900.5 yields -0.53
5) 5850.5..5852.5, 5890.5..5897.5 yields -0.54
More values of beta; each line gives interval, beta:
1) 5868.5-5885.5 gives 15.0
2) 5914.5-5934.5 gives 14.1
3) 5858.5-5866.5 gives 14.2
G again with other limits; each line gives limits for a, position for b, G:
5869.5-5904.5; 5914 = 0.94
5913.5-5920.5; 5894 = 1.24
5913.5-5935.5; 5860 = 1.07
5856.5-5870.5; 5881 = 1.00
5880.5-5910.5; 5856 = 0.99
